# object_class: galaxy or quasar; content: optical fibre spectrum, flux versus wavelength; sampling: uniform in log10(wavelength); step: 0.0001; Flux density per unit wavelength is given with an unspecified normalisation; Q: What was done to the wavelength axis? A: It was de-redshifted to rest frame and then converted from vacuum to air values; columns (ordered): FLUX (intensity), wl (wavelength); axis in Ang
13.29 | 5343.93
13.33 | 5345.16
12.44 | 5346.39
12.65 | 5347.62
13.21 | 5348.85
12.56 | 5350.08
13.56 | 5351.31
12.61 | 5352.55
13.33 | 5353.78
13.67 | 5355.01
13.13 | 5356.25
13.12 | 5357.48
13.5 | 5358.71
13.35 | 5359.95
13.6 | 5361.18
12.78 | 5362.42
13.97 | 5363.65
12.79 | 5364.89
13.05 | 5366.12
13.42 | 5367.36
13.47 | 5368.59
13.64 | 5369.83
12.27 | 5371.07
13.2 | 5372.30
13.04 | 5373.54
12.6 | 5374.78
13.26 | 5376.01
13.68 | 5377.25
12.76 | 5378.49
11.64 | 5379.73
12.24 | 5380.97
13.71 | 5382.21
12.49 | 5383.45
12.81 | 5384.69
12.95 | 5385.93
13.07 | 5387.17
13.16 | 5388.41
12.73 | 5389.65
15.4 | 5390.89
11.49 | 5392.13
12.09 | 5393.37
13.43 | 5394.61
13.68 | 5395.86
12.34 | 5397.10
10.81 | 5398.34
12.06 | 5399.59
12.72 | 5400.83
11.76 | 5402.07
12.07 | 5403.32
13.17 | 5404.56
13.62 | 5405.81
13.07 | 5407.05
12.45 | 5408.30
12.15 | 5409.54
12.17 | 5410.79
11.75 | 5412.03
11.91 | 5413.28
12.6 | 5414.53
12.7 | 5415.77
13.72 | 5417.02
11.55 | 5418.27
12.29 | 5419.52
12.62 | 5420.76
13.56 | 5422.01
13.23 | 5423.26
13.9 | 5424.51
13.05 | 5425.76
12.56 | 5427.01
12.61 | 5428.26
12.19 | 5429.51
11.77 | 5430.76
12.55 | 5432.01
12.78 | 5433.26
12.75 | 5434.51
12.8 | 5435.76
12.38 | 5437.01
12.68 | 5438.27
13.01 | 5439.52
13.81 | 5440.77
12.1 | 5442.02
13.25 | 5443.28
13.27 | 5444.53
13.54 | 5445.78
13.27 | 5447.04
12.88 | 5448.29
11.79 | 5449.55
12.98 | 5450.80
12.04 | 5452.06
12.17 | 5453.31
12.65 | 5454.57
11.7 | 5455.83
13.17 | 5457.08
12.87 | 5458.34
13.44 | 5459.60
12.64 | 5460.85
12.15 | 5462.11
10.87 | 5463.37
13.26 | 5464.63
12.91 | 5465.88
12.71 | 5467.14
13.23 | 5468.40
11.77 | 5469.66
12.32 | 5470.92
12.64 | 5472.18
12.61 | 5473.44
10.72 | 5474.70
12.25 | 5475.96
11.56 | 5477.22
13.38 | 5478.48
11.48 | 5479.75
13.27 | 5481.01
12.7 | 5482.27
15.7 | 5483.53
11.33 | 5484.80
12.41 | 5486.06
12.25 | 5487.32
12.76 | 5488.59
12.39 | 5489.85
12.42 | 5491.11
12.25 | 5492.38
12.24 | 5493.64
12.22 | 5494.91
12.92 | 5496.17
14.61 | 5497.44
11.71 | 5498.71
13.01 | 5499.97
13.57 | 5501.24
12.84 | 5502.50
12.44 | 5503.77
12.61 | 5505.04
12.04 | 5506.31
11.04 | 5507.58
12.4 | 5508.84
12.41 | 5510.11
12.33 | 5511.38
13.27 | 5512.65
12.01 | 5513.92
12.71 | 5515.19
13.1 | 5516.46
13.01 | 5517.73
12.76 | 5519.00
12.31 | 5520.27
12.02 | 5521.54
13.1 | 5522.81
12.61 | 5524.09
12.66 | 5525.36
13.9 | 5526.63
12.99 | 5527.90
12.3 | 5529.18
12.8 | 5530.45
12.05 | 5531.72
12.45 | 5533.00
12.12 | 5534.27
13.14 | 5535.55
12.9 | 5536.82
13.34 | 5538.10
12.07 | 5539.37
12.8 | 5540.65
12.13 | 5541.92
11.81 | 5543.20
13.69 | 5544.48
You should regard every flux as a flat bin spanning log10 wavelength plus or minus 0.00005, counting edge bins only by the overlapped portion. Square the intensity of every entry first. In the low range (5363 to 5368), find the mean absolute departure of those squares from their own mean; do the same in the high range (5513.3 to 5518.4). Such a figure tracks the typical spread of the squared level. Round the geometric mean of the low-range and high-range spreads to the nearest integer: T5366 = 10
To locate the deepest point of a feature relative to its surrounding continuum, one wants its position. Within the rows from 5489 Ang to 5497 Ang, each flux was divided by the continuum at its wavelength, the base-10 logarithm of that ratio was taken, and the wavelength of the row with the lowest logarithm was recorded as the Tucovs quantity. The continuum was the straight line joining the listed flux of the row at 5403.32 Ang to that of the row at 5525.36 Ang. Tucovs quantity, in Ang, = 5494.91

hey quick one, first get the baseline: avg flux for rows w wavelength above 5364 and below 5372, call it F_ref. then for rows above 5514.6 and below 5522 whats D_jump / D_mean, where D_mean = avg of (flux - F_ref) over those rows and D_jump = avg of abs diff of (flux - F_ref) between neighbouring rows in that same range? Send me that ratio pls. -0.6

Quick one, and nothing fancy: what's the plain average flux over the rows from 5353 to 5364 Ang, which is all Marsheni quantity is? 13.4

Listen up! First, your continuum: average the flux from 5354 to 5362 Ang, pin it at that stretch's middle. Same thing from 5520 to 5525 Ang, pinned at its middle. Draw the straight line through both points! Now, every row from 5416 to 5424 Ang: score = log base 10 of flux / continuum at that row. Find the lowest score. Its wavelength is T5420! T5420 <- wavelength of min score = 5418.27 Ang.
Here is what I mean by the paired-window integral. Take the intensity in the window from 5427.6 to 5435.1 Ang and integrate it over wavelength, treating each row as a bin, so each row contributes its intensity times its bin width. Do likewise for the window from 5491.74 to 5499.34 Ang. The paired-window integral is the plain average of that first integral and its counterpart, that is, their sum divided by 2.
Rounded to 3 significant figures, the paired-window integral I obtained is 94.7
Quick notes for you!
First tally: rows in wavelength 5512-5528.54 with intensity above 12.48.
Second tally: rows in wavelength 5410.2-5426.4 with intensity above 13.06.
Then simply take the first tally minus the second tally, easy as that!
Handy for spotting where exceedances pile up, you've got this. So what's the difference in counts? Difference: 6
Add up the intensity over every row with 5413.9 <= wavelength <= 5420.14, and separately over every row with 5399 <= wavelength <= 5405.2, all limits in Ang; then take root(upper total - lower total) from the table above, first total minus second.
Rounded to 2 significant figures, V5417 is 1.0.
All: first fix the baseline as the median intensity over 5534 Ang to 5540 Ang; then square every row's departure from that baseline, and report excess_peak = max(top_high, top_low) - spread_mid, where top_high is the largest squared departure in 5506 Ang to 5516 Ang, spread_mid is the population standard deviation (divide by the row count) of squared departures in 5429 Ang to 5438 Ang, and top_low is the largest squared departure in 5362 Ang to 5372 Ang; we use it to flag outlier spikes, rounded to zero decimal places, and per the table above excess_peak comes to 3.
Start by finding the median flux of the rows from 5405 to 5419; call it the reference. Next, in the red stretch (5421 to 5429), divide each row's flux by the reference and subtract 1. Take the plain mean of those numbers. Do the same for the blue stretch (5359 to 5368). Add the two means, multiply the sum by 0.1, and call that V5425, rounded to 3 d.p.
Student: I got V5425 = 0.012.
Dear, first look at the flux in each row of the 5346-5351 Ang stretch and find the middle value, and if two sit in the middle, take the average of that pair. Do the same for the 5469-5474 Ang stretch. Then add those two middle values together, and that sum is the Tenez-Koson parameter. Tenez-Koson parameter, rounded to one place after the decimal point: 25.1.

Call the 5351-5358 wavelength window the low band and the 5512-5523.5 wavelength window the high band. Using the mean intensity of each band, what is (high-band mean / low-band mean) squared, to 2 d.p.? 0.92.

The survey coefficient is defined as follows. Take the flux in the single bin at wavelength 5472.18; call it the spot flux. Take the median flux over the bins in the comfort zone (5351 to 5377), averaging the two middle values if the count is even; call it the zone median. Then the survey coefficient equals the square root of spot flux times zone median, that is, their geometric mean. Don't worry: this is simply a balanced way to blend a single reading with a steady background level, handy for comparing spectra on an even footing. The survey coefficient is 12.9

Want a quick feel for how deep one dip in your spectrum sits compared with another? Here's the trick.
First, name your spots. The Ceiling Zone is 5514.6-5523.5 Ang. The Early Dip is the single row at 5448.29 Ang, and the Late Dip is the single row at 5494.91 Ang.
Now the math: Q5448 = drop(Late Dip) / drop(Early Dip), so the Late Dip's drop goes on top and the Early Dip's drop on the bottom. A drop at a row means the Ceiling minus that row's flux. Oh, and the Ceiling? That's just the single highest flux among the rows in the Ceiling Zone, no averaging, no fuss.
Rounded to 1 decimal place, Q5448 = 4.0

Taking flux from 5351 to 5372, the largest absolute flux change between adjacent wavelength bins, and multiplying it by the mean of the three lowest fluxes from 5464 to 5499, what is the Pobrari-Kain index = 15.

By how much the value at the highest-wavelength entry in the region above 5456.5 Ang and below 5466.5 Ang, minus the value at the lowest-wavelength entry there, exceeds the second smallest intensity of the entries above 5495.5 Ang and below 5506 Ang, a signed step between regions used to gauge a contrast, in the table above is -12.7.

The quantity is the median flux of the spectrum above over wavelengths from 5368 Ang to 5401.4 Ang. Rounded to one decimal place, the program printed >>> 12.8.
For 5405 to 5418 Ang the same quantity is 12.5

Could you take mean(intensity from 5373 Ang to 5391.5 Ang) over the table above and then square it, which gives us 170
